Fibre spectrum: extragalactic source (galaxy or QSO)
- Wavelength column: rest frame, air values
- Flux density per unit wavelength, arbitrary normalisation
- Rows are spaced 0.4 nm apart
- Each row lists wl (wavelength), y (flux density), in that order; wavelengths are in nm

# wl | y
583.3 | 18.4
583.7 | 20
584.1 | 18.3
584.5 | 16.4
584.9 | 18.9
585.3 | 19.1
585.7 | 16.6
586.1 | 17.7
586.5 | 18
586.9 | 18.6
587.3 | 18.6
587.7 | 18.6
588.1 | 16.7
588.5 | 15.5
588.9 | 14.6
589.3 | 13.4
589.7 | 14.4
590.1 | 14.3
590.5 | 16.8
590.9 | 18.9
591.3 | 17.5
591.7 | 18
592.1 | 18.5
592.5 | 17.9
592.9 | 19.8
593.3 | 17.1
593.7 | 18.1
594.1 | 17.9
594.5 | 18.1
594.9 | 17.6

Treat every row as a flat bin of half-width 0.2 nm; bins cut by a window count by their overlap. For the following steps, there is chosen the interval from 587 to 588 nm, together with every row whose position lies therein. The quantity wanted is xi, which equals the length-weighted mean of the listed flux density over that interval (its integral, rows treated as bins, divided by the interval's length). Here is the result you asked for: 18.4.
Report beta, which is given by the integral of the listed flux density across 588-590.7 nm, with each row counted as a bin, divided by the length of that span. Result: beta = 15.0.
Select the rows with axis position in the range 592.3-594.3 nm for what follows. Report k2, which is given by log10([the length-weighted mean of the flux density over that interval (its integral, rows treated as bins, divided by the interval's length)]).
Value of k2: 1.26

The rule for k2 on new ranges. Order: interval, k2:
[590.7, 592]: 1.26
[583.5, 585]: 1.26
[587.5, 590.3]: 1.19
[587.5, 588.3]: 1.25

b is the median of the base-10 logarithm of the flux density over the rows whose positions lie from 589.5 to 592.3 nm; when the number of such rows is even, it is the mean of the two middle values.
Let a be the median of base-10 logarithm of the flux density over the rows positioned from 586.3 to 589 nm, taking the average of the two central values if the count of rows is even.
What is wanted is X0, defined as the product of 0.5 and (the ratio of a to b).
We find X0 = 0.505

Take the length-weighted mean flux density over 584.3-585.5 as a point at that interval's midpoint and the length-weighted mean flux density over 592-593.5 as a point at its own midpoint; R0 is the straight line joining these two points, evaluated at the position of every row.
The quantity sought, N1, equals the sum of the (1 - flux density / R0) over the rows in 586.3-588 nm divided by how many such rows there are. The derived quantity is -0.01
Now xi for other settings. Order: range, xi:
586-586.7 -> 17.9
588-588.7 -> 16.0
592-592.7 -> 18.2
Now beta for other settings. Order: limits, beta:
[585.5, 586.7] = 17.4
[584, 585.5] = 18.2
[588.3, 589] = 15.1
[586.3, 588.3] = 18.1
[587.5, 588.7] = 16.9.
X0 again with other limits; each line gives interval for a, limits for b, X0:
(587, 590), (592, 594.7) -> 0.473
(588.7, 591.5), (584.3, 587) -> 0.464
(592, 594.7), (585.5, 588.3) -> 0.501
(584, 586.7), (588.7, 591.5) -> 0.539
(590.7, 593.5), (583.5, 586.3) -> 0.497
